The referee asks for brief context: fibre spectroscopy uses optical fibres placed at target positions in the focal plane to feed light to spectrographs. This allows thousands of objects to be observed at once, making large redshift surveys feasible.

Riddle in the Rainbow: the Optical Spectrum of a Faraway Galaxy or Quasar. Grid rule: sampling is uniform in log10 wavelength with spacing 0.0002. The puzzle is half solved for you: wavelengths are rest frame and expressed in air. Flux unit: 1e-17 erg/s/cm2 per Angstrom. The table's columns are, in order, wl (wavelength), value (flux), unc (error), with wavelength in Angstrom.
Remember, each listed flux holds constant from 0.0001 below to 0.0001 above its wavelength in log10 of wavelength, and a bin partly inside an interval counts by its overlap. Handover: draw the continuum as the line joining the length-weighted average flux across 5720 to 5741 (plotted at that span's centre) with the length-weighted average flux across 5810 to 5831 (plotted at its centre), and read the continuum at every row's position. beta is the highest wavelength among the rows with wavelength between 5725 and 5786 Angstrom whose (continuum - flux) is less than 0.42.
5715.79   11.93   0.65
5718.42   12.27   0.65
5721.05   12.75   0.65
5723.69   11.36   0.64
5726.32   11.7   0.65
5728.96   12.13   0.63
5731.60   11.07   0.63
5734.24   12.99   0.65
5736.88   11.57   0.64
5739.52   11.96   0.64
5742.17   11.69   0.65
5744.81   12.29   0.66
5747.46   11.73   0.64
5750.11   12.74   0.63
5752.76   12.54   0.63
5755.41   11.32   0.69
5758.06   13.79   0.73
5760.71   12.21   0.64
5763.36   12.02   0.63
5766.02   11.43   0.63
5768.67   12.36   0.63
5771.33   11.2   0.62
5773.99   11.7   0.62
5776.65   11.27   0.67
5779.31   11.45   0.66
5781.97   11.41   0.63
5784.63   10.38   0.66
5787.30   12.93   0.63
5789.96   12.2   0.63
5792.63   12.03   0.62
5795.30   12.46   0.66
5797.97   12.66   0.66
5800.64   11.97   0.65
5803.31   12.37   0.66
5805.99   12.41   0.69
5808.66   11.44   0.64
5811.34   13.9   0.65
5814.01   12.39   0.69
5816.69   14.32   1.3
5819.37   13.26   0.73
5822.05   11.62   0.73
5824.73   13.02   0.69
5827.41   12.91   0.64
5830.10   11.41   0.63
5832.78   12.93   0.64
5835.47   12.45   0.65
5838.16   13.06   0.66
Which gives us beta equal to 5768.67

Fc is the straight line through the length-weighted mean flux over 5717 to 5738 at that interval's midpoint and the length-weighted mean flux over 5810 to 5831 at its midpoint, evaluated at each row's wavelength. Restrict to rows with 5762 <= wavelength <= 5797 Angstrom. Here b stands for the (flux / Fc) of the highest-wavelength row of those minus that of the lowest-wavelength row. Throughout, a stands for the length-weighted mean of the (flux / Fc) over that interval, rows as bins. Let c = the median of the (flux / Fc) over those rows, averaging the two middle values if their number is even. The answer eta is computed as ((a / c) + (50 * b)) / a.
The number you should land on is 2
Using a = 0.942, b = 0.01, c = 0.941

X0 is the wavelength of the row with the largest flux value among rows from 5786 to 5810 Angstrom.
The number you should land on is 5787.30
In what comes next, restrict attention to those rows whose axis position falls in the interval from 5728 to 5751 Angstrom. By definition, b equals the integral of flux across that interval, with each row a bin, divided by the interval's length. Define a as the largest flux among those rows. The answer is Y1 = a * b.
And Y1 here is 156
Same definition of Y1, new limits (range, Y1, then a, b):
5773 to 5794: 151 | 12.93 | 11.7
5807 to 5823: 184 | 14.32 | 12.8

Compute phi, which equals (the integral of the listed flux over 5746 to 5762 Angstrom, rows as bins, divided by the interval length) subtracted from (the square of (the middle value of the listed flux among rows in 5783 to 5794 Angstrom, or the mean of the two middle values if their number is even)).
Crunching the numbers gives 134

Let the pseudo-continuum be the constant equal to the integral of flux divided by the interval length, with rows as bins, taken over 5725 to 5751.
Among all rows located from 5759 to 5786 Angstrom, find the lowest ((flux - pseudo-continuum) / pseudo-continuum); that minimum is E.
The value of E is -0.13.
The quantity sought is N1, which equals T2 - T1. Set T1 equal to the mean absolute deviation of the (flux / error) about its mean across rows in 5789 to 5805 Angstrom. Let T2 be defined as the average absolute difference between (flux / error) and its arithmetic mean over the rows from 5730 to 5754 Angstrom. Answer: 0.49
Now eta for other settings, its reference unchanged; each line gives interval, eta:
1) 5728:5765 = -1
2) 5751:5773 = -5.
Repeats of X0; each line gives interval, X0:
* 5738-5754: 5750.11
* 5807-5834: 5816.69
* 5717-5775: 5758.06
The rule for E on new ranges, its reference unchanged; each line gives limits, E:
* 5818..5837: -0.05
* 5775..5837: -0.13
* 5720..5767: -0.08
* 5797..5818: -0.04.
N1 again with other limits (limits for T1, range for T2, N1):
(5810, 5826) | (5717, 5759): -1.71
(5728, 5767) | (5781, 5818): 0.74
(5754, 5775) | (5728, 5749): -0.16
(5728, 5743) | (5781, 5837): 0.64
